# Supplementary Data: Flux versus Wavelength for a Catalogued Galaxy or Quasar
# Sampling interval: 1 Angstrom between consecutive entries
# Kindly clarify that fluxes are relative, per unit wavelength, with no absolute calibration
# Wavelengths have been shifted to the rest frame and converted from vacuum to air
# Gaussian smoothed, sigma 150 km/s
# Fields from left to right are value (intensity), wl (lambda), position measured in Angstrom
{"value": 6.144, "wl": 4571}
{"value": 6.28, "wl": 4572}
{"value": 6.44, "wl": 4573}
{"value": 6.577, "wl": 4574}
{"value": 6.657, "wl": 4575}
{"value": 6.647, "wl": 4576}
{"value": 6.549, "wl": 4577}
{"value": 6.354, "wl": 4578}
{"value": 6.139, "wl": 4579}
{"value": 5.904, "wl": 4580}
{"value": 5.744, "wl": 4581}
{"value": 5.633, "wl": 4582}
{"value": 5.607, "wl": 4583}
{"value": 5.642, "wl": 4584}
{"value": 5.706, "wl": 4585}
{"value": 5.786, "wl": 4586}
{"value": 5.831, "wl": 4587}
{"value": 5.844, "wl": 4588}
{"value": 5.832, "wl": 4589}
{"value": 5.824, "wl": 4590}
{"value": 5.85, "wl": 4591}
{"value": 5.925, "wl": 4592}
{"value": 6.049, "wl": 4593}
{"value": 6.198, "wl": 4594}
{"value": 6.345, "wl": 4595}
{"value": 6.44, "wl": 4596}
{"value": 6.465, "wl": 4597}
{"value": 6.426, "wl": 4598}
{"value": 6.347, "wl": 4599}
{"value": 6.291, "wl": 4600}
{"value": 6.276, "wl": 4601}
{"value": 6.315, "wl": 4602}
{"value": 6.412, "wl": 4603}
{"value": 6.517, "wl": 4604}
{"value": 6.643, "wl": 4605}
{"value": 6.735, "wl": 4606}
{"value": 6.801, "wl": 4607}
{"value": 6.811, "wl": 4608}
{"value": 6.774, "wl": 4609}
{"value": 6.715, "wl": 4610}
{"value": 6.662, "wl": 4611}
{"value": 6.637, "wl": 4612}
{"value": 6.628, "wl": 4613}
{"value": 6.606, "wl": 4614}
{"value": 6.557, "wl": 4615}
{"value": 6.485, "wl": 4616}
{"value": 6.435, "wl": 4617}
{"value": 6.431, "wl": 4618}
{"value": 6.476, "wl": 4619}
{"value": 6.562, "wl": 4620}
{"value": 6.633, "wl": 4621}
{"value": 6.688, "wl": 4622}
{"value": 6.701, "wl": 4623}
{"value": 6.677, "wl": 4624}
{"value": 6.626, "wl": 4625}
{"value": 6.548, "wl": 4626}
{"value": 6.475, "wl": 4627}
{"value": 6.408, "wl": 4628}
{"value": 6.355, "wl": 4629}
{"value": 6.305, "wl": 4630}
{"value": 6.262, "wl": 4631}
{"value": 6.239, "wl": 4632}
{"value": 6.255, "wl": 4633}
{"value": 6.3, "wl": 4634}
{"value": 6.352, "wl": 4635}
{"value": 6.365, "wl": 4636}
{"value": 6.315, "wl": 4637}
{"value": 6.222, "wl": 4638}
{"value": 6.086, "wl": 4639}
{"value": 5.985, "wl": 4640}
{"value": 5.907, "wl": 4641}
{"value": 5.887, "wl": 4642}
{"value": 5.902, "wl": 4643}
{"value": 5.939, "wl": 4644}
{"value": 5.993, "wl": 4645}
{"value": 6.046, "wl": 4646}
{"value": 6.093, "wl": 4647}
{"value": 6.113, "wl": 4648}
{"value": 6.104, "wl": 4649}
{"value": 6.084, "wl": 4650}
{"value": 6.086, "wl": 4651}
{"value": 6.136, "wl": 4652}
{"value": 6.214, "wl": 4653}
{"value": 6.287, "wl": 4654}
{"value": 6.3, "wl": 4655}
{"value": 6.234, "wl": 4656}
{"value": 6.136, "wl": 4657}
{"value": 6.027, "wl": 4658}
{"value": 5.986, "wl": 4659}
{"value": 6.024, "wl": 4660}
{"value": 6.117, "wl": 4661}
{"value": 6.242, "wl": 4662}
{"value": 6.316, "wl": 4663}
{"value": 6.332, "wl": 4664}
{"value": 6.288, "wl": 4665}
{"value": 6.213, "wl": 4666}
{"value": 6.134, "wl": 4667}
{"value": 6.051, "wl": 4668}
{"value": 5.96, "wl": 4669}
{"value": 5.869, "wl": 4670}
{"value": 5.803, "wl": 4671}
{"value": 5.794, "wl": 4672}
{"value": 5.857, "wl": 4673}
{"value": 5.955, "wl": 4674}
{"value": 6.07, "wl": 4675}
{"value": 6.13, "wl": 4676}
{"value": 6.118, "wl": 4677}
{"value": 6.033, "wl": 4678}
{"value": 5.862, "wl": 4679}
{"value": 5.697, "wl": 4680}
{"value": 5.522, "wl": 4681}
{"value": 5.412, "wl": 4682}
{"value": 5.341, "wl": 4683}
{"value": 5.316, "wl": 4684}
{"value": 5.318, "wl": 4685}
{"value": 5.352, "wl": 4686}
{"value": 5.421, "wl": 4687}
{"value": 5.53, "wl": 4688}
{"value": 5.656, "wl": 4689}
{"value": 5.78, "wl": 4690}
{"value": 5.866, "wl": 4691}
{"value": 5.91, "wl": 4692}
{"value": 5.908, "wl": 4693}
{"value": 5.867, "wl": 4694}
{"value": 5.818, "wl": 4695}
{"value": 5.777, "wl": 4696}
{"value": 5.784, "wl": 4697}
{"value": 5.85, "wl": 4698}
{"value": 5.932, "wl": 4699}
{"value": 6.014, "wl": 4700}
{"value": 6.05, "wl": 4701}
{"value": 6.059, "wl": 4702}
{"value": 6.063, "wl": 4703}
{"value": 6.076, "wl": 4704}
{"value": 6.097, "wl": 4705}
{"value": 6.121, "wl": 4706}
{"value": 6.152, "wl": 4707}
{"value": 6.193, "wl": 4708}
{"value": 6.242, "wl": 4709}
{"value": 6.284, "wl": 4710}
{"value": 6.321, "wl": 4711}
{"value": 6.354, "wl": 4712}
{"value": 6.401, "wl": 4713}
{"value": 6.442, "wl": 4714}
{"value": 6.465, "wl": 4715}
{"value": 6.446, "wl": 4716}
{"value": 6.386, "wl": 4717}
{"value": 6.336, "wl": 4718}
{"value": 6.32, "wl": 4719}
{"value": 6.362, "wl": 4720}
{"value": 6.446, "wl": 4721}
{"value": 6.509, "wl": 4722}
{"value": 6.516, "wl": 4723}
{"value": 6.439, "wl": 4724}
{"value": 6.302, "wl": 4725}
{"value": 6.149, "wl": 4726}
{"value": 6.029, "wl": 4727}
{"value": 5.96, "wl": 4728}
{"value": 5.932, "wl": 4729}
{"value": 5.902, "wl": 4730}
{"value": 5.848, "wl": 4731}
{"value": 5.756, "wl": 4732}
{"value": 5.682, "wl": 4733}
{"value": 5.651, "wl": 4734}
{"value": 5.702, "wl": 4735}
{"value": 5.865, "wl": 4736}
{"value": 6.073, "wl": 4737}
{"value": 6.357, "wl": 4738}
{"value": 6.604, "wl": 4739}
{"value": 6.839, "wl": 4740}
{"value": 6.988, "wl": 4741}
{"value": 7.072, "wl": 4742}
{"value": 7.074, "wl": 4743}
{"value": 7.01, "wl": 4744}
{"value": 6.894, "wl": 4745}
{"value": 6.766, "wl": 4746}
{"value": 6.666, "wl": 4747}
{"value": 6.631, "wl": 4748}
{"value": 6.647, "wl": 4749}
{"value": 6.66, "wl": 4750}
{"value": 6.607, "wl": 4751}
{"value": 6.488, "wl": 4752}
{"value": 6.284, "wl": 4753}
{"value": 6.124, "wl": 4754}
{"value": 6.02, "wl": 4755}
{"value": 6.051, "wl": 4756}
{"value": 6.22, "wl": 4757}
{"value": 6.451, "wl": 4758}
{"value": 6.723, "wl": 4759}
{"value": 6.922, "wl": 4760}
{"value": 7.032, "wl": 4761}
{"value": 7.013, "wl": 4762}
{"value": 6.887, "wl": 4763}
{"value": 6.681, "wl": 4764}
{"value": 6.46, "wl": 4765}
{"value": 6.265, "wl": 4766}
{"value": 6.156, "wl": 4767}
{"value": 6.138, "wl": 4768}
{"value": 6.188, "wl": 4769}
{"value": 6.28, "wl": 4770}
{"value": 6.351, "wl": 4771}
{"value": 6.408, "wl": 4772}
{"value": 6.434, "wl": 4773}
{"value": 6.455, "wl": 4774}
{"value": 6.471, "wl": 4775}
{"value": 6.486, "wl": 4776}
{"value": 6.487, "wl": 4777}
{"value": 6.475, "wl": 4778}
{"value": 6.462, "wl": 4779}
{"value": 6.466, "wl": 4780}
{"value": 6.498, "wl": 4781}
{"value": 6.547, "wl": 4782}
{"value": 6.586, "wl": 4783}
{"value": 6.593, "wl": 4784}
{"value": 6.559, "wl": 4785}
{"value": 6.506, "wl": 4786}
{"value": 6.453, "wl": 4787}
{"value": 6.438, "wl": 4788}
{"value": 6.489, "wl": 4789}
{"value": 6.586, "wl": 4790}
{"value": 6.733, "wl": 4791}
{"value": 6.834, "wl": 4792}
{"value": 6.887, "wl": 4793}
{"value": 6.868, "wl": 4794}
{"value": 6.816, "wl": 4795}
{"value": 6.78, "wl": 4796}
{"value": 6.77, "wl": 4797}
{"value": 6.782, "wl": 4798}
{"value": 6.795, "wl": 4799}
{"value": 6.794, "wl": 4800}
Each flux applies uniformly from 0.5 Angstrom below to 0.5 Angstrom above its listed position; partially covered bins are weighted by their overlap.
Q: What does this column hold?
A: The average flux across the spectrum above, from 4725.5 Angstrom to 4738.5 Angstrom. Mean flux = 5.9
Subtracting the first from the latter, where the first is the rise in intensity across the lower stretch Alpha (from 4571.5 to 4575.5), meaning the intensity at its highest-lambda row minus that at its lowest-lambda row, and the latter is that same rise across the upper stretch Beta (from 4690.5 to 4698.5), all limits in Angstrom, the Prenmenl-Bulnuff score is -0.4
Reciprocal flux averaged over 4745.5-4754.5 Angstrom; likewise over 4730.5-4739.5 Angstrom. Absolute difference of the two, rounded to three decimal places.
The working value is 0.016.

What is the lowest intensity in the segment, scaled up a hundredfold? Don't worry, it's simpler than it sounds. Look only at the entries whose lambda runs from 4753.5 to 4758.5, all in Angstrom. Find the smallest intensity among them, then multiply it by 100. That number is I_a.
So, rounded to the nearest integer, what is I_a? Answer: 602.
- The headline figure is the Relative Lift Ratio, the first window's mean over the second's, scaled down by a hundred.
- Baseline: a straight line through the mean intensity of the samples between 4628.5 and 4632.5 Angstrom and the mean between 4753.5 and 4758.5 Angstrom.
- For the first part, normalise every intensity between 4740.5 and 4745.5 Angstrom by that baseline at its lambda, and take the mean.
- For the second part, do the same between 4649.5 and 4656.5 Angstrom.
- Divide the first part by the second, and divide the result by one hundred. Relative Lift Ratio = 0.0115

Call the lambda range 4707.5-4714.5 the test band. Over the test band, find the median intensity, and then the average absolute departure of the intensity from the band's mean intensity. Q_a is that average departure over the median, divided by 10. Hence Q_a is 0.0011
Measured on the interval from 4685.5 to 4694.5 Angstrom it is 0.0032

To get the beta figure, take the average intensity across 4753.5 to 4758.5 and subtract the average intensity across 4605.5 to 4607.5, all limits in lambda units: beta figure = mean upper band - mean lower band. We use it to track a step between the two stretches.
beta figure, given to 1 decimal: -0.6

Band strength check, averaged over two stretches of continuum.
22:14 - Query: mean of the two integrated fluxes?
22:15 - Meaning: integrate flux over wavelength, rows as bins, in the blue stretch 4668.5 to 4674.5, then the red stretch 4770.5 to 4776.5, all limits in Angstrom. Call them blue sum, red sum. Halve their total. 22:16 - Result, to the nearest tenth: 36.9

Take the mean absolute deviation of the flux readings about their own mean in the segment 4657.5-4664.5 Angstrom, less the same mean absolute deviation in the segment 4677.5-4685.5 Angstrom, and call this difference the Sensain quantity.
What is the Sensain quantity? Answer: -0.10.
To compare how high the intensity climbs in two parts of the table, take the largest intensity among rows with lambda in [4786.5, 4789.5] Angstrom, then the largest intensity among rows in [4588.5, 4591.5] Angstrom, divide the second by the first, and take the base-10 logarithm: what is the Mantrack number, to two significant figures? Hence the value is -0.045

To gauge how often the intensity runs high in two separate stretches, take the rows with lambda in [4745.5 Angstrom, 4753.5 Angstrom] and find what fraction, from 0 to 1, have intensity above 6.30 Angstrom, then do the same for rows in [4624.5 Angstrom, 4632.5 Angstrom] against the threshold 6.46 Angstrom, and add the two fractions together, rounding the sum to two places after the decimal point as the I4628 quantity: 1.25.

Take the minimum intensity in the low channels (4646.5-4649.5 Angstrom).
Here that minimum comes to 6.093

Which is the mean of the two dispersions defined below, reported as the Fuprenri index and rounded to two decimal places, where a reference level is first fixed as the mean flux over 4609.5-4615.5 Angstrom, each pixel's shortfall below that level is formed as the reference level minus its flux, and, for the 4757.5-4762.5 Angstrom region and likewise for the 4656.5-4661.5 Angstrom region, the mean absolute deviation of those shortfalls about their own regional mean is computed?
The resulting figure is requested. 0.12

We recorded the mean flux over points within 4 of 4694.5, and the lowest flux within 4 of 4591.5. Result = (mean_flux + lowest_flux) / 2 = 5.84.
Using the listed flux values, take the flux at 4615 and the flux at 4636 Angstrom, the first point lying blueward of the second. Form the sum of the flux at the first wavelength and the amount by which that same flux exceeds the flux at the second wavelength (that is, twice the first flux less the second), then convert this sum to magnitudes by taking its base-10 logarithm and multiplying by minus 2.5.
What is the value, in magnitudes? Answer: -2.07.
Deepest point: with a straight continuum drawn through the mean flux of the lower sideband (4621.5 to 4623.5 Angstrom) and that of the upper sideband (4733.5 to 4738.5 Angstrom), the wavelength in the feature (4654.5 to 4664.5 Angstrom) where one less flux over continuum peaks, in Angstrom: 4659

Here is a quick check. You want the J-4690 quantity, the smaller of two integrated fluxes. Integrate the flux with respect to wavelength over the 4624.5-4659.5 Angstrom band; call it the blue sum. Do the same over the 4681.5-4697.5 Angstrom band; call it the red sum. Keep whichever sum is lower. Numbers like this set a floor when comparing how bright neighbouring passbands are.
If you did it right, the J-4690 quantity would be 90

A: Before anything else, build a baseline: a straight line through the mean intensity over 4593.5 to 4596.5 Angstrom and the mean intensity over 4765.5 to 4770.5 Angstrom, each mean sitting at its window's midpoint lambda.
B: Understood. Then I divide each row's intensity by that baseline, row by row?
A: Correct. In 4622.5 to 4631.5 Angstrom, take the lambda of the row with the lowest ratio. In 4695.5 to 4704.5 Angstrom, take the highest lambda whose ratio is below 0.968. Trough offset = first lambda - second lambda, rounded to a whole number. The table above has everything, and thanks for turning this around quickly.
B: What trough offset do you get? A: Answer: -70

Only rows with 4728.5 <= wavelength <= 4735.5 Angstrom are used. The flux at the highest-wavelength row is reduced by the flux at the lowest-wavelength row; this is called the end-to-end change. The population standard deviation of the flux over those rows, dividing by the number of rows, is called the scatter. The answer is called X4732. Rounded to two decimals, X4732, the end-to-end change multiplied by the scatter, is -0.02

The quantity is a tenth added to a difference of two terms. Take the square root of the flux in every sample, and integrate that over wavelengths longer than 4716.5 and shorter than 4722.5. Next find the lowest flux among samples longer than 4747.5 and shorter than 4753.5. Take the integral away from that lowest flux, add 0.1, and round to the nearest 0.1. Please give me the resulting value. -8.8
